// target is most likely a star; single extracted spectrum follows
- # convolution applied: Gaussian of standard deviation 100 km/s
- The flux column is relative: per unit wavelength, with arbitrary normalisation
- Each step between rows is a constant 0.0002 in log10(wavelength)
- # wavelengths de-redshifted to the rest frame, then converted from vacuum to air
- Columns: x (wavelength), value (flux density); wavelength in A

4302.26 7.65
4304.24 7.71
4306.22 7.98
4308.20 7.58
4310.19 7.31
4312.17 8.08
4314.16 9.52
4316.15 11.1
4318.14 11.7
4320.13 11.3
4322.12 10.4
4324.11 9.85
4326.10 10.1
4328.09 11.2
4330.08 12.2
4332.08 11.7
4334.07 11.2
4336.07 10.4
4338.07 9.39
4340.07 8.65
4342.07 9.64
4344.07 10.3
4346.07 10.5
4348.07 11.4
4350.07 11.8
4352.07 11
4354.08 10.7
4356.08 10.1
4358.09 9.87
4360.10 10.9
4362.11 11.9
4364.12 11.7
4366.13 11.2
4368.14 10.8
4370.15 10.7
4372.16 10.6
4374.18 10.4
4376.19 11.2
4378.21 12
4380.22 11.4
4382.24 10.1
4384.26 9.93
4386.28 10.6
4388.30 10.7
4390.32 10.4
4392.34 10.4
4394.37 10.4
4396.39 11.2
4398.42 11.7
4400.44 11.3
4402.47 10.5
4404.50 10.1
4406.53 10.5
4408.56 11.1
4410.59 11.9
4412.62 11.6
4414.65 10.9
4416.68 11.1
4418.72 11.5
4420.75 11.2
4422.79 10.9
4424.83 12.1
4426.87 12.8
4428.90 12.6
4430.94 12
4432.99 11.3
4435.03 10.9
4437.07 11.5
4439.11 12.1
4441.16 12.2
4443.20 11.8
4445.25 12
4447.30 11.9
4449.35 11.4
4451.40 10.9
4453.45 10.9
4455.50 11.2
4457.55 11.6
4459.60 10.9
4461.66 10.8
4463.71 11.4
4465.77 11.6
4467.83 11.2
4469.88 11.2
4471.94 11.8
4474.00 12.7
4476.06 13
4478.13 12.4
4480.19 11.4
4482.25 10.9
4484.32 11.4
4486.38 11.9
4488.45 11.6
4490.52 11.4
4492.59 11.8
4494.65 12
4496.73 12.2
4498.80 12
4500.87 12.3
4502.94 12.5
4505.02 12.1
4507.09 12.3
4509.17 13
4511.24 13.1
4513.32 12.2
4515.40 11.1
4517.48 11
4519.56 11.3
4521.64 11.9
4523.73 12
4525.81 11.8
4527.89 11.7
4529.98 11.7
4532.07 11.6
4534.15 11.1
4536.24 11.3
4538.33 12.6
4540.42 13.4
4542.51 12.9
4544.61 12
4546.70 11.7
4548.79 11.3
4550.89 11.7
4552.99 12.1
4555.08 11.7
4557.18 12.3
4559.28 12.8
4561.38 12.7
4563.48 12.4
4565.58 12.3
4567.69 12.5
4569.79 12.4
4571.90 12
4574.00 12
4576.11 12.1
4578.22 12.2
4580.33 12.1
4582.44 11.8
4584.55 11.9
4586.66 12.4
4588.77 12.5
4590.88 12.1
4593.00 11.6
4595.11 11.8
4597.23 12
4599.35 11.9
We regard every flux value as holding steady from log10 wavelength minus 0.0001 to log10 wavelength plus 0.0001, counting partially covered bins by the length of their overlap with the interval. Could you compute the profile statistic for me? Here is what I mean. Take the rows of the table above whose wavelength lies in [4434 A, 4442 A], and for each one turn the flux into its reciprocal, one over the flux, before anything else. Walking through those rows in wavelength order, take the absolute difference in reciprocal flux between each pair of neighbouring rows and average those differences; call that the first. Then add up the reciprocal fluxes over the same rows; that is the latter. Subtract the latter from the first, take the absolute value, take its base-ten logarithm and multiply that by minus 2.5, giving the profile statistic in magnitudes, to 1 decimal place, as 1.2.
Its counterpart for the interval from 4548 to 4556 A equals 1.2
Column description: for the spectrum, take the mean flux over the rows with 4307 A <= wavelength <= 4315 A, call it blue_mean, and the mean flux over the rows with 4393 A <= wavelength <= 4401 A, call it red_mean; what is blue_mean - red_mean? -3.0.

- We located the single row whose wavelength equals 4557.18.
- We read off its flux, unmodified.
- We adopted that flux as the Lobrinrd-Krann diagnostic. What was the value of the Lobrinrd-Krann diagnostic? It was 12.3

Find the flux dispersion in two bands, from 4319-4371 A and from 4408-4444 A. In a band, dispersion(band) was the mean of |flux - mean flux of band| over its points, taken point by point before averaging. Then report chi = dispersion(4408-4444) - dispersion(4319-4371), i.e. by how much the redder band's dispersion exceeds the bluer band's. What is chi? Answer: -0.19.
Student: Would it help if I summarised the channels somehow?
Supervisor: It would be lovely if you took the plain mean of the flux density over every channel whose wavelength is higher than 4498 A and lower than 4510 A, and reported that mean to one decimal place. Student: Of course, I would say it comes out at 12.4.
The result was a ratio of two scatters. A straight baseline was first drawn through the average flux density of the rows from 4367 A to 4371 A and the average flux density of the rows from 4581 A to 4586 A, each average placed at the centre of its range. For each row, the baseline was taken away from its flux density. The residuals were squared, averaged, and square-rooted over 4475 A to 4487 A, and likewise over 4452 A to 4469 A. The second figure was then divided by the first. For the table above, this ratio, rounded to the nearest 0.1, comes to 0.3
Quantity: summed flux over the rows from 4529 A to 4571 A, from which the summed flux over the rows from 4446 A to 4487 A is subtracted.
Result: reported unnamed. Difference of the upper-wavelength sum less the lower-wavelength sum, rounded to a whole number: 12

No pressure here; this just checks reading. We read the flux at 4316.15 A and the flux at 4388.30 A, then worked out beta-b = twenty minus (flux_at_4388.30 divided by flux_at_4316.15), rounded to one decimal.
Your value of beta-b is 19.0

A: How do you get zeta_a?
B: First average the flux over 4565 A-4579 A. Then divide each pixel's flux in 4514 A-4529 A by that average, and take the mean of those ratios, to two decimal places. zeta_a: 0.95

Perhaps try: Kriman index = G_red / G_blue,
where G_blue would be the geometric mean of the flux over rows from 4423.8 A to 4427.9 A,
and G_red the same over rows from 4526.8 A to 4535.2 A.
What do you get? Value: 0.93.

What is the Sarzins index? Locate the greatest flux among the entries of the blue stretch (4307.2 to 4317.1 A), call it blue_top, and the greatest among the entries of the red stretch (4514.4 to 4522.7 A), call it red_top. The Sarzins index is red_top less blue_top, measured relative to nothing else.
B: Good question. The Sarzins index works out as 0.80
